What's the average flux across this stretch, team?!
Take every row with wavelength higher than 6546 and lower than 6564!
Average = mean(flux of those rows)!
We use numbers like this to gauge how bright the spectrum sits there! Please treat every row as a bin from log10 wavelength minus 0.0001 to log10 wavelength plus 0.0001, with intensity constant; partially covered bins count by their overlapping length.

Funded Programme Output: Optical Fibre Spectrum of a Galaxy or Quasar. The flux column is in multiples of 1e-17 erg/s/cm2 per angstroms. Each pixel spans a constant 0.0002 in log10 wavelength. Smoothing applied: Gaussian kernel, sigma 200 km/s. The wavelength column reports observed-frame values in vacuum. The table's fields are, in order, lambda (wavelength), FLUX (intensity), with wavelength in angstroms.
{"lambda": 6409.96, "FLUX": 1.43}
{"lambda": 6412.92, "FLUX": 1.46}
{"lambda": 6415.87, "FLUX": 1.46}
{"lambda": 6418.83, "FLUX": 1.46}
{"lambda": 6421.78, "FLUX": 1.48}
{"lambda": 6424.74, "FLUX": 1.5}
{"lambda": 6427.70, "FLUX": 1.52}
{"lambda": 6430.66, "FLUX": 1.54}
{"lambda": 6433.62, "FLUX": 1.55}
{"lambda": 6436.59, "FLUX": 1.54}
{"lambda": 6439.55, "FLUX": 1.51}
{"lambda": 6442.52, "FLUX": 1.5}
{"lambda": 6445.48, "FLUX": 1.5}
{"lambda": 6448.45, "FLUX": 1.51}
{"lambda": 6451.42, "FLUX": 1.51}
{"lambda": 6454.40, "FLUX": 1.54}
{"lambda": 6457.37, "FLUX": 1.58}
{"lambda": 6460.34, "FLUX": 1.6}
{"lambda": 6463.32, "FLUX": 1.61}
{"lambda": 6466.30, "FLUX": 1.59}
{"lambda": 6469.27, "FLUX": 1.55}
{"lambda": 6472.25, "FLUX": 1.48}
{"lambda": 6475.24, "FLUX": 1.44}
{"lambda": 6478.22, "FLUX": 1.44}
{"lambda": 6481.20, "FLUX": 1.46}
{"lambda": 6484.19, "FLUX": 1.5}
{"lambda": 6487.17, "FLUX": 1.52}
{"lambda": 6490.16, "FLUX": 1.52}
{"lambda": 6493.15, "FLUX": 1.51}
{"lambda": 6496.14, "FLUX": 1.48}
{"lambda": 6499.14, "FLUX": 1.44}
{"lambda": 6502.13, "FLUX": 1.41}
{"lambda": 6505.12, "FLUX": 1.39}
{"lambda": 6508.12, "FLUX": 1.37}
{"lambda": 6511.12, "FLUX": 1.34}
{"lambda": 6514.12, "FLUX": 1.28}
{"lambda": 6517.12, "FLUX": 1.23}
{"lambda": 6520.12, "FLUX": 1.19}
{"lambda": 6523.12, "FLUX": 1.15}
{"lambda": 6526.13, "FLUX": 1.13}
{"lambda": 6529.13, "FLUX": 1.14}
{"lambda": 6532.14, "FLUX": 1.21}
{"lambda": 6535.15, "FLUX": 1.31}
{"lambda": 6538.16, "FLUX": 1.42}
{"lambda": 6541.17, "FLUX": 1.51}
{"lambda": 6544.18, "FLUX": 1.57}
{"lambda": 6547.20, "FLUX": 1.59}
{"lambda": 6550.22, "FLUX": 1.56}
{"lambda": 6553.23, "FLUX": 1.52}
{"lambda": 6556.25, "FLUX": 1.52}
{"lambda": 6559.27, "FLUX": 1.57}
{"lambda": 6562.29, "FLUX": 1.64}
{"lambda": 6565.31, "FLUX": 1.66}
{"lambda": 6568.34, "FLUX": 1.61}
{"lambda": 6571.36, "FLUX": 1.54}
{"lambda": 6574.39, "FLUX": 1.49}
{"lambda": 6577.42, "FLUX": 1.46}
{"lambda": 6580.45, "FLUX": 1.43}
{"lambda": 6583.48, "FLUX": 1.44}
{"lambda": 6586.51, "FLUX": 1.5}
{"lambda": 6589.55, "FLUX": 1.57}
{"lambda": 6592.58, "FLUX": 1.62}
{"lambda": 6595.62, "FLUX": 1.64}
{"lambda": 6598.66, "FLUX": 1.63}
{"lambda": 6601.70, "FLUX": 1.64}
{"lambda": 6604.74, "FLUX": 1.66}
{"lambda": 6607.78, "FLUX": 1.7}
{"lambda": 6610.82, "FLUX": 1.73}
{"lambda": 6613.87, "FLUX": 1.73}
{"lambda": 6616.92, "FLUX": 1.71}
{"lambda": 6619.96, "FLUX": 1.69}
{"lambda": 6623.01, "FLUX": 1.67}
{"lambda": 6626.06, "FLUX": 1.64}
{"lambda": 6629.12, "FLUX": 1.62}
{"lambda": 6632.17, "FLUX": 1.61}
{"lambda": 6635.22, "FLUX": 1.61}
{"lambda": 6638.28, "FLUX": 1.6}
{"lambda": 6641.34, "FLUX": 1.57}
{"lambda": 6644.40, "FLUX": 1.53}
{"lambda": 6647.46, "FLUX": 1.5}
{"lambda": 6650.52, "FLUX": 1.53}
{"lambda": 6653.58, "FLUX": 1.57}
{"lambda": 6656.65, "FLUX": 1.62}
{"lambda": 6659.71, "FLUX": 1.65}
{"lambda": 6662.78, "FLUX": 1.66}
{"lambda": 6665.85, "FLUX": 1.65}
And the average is 1.57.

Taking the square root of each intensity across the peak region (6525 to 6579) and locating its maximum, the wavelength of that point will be 6565.31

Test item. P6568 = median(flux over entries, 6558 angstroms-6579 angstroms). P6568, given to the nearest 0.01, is 1.57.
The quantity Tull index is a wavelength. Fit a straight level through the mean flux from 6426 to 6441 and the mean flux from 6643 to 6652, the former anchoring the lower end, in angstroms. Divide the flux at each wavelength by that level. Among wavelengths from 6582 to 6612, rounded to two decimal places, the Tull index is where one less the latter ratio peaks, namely 6583.48 angstroms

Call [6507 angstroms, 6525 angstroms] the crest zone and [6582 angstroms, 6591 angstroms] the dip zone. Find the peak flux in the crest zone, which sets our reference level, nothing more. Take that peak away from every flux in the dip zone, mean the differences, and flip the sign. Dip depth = -0.13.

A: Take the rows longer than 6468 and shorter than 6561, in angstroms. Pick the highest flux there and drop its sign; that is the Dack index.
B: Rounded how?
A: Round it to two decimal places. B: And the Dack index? 1.59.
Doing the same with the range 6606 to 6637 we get 1.73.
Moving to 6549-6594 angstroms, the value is 1.66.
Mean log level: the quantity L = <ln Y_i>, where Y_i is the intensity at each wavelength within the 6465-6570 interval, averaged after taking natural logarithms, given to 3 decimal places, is 0.356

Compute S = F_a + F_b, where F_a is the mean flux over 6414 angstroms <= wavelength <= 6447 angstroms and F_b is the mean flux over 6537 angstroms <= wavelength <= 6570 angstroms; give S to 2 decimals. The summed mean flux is 3.07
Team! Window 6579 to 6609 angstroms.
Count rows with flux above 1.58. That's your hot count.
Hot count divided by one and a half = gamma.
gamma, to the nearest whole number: 4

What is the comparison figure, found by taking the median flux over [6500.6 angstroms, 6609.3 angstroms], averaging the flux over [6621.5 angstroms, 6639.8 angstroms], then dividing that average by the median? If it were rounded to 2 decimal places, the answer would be 1.08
